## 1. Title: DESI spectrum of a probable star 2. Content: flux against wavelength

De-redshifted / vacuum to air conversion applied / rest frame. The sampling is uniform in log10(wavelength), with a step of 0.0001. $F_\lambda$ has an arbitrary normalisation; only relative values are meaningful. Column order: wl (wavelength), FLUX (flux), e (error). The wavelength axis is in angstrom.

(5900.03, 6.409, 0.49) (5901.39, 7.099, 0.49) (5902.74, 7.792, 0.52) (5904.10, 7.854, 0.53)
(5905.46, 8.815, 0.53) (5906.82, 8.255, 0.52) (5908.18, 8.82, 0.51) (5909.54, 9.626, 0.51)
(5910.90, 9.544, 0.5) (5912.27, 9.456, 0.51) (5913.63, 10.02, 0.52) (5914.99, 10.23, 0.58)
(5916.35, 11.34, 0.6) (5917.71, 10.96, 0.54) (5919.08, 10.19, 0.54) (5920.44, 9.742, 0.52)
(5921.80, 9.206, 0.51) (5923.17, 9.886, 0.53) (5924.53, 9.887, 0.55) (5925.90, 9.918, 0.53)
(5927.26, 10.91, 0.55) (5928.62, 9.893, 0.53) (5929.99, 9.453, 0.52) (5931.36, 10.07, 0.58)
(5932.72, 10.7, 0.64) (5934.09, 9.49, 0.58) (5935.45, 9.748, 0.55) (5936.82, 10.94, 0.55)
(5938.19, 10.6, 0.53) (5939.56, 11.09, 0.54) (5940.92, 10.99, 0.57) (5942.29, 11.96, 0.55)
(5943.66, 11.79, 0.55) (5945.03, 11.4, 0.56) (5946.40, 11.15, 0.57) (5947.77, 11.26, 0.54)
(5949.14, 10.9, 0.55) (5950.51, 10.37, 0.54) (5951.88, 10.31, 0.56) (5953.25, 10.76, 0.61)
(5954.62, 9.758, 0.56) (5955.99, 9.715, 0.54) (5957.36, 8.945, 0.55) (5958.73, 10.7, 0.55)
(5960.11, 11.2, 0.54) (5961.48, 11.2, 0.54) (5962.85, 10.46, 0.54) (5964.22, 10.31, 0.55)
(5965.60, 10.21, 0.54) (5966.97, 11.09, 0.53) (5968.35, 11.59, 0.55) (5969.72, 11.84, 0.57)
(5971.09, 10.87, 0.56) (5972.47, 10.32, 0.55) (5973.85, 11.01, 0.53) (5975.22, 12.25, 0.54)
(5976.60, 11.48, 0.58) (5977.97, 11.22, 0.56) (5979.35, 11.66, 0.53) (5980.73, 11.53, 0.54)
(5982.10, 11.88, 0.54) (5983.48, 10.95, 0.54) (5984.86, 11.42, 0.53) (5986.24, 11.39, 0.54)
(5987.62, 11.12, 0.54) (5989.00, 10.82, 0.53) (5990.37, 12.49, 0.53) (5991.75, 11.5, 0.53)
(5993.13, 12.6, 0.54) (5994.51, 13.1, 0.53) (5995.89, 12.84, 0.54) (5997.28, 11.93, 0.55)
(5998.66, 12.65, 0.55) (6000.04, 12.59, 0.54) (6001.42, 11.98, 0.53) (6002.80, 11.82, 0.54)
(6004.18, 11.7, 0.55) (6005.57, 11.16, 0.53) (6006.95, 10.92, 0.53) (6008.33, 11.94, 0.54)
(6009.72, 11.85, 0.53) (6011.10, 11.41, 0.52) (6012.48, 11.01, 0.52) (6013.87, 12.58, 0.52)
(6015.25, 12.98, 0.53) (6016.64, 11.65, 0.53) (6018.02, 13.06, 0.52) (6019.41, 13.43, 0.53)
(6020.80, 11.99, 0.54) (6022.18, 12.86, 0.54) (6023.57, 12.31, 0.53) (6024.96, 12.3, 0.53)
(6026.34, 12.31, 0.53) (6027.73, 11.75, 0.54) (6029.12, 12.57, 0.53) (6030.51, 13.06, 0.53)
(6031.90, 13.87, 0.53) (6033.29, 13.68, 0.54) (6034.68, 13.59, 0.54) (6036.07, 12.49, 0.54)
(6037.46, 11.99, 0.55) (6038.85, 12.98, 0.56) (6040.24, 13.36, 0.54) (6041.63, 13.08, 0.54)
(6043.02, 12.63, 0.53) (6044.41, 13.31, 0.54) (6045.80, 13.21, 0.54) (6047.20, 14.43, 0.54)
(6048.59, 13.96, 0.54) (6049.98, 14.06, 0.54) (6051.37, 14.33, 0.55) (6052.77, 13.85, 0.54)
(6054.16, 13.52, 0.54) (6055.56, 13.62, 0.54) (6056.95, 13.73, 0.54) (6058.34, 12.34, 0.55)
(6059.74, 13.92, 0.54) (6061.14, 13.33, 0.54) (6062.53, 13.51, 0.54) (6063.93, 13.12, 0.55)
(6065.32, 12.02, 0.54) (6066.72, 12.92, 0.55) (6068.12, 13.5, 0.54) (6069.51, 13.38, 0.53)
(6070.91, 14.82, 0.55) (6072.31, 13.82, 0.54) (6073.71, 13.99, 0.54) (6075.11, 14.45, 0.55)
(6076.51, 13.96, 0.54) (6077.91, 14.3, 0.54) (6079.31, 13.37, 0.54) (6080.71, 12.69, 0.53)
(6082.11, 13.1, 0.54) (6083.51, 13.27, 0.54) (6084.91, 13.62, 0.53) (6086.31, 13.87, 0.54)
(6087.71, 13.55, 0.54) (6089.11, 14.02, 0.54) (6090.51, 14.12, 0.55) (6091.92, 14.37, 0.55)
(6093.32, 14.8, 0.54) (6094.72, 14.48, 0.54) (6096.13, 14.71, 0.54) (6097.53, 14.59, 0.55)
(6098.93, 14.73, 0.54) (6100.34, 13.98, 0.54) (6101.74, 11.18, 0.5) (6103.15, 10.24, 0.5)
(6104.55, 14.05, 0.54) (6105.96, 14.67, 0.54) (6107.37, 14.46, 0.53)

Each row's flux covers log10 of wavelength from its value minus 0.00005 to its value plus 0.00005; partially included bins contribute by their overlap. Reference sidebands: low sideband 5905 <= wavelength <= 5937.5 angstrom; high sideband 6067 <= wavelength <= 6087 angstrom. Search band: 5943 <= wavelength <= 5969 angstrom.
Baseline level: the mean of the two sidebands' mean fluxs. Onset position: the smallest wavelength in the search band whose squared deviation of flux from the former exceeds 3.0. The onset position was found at 5954.62 angstrom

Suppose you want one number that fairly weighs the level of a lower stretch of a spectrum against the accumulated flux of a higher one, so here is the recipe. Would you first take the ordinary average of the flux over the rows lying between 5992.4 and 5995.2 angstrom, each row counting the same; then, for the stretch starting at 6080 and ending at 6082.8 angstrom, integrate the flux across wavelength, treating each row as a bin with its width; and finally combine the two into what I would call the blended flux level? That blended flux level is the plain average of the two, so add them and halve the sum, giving 24.5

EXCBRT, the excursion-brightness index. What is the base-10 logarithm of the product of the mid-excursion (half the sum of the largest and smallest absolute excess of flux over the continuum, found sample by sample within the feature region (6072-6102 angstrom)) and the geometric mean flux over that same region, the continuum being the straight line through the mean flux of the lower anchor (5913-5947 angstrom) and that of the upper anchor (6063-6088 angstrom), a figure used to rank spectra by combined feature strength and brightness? 1.32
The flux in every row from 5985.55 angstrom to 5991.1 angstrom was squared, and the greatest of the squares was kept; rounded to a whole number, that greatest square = 156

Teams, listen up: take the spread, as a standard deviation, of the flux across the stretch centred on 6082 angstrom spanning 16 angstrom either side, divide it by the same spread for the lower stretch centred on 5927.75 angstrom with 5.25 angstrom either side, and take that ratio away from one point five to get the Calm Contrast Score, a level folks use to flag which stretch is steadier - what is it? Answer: 0.2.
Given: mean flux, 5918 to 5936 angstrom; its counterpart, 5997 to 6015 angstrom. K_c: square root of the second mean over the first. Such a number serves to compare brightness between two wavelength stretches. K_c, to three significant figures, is 1.09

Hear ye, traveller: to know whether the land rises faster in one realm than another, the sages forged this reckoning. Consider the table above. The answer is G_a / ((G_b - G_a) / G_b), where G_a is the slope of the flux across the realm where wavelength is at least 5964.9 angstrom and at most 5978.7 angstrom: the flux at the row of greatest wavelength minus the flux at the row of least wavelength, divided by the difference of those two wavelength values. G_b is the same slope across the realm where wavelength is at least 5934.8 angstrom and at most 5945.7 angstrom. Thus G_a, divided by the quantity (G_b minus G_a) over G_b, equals 0.16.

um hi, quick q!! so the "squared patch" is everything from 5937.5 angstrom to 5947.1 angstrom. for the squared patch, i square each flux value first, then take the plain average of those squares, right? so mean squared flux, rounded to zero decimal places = 127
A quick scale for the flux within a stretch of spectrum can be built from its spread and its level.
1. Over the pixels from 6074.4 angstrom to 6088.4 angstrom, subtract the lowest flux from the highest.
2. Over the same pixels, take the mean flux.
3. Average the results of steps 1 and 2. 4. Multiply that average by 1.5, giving 11.5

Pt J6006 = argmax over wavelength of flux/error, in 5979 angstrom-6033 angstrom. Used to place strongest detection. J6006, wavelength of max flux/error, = 6031.90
